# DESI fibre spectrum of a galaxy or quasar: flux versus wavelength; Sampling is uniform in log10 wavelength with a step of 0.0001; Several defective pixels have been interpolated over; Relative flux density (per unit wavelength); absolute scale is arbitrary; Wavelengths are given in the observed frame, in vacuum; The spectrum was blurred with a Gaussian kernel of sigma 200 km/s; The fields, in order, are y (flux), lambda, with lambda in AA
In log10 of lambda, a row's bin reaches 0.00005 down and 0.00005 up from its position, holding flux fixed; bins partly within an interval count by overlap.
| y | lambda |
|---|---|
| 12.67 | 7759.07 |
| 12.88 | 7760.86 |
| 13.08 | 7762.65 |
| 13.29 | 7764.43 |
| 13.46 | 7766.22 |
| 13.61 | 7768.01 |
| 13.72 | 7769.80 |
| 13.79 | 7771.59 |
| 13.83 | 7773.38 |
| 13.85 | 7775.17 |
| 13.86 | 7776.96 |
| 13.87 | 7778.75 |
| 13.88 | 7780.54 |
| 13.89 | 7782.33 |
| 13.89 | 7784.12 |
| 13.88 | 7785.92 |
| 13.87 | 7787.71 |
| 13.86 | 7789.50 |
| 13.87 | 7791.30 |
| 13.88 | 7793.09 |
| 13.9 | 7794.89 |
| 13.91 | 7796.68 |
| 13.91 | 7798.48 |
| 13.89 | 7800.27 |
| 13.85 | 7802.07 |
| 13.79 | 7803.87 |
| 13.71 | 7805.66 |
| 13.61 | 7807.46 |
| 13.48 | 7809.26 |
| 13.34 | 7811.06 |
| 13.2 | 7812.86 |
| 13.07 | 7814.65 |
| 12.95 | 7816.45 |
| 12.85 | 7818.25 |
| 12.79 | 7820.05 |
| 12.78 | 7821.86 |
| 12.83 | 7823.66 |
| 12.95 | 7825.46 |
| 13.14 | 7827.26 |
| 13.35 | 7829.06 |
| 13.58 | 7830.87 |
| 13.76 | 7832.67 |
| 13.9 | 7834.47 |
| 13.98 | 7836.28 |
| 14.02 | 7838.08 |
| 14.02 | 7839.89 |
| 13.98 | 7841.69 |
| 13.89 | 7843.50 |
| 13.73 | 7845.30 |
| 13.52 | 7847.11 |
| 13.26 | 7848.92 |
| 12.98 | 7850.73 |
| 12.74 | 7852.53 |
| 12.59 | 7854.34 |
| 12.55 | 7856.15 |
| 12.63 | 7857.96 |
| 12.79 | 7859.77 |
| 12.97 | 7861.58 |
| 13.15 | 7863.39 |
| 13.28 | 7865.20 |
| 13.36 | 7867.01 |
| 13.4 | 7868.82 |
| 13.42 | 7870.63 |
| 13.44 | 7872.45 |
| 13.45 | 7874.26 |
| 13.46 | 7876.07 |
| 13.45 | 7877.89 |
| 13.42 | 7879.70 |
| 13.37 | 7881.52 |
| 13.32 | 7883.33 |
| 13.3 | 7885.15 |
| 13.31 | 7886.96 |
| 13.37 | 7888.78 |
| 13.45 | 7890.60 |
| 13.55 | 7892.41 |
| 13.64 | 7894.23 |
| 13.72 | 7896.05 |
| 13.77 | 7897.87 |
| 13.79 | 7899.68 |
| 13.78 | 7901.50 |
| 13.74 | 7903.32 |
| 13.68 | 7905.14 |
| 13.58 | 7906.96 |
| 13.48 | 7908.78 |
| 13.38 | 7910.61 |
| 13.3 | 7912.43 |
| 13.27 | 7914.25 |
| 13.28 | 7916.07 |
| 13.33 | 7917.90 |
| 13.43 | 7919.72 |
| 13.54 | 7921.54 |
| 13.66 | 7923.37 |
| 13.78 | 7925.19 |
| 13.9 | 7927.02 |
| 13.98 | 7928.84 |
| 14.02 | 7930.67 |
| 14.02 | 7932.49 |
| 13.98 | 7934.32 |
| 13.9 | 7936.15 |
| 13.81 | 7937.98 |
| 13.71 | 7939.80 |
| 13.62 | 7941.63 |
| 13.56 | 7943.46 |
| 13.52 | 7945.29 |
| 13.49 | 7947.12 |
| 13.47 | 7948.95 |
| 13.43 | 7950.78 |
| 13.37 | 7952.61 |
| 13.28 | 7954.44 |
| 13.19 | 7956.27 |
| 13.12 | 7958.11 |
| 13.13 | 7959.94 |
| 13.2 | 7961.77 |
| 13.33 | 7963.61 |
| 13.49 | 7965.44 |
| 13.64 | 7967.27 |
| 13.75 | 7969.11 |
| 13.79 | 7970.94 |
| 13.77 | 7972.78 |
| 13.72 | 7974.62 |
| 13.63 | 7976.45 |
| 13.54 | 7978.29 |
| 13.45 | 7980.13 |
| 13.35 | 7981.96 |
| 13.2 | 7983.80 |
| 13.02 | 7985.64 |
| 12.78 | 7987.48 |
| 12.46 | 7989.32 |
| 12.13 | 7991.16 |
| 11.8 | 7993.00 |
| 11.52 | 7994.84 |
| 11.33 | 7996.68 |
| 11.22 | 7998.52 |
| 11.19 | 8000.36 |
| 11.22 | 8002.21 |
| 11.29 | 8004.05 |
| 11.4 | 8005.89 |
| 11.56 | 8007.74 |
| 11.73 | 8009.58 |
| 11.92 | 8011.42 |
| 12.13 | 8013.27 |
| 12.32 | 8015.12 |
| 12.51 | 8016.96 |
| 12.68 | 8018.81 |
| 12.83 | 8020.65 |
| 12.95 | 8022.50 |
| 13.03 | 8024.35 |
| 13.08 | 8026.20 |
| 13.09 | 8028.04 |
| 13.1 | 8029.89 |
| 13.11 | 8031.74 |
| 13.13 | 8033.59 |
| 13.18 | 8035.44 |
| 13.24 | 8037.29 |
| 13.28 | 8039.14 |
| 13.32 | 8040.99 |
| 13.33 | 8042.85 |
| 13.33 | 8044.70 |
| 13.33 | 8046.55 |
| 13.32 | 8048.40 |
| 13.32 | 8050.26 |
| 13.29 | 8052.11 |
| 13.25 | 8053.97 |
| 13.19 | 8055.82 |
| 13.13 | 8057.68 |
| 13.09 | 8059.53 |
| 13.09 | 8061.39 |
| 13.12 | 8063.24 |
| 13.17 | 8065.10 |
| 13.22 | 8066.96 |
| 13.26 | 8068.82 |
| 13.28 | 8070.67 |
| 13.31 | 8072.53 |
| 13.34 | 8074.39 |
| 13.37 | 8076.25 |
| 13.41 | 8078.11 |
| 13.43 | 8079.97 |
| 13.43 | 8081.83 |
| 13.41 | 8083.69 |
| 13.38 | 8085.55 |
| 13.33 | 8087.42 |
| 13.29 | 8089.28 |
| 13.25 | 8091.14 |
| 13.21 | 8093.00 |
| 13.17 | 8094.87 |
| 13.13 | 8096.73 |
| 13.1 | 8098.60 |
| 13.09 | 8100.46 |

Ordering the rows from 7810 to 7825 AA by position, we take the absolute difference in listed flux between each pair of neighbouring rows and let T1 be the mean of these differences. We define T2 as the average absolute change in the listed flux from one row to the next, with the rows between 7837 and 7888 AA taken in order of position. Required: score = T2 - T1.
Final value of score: 0.01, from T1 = 0.09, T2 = 0.094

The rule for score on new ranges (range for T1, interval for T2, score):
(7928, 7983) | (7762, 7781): 0.01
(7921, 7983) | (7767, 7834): -0.01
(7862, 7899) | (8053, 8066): -0.01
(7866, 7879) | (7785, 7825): 0.04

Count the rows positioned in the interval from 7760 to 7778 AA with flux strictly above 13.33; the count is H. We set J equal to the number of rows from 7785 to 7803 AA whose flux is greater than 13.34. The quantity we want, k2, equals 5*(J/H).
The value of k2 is 7.1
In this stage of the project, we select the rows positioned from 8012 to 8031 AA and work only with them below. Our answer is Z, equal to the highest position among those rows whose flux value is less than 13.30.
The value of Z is 8029.89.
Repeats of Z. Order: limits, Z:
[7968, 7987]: 7985.64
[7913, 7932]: 7916.07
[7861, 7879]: 7865.20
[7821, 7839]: 7827.26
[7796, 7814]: 7812.86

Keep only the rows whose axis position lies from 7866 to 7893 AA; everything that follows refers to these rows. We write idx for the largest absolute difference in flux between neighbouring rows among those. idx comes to 0.10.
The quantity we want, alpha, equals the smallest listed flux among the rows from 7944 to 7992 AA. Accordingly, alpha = 12.13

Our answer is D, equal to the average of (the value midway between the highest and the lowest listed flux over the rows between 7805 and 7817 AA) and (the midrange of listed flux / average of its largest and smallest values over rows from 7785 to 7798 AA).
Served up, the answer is 13.6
